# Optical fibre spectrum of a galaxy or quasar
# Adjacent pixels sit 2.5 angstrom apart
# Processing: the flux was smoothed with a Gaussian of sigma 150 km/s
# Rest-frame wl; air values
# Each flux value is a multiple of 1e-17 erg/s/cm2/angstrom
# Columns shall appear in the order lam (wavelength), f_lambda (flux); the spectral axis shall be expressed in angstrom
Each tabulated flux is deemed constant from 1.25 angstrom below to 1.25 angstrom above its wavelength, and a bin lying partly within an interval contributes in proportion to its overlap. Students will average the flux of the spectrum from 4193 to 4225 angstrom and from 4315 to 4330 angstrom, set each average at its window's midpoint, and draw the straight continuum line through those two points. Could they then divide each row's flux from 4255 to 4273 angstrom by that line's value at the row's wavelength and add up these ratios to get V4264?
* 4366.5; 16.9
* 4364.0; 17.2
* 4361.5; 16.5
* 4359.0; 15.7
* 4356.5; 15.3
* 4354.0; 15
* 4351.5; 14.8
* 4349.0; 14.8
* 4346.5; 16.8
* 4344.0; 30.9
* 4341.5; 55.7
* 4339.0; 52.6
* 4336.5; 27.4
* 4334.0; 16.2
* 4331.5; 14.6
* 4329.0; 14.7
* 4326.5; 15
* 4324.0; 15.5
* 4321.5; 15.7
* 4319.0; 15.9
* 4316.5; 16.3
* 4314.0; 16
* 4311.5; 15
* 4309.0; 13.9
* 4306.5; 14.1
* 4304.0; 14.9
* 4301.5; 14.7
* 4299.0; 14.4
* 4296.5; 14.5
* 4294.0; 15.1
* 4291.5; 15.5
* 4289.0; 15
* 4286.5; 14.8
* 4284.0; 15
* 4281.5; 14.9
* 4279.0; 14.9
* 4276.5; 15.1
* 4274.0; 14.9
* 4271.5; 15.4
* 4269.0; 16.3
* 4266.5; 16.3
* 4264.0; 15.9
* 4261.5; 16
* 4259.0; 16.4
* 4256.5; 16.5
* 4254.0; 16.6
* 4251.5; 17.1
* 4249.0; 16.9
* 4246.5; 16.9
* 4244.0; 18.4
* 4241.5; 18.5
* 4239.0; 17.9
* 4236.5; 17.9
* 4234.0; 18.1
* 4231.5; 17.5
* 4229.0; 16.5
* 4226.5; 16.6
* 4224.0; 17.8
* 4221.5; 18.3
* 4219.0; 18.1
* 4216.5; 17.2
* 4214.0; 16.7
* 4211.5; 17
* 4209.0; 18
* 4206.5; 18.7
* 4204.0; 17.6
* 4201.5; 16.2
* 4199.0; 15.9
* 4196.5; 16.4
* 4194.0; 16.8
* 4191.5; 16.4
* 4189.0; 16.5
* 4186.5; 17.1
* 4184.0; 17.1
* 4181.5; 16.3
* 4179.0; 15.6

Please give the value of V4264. 6.9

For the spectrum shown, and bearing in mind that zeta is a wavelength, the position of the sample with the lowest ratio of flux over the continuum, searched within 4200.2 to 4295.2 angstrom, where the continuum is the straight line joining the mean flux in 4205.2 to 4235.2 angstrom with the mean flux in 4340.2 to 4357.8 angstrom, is 4286.5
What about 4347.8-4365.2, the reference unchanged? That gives 4351.5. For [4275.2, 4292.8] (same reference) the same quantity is 4286.5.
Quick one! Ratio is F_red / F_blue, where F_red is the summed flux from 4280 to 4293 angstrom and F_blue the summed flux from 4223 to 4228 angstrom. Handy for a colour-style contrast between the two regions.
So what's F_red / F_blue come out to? 2.2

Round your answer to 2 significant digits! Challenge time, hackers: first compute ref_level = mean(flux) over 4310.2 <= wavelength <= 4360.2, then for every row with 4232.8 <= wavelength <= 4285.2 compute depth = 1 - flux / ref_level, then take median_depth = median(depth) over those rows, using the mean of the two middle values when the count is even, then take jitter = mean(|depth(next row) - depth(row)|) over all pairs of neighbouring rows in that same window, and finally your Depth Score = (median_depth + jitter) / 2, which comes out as 0.11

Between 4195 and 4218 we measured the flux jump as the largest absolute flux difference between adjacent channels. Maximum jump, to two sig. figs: 1.4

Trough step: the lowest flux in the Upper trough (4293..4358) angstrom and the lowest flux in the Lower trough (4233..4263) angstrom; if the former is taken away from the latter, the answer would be 2.1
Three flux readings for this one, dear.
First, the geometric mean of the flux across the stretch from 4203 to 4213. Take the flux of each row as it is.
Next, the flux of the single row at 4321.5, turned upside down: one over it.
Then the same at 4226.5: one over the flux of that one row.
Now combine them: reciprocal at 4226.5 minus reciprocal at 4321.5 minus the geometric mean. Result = -17.8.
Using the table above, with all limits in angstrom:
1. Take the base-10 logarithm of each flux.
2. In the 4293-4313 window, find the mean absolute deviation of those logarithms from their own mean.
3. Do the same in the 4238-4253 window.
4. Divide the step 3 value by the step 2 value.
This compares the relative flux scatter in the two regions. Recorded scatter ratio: 1.53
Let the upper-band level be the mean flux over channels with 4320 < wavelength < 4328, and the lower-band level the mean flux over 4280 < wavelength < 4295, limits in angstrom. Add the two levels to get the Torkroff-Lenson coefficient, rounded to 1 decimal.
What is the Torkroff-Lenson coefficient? 30.4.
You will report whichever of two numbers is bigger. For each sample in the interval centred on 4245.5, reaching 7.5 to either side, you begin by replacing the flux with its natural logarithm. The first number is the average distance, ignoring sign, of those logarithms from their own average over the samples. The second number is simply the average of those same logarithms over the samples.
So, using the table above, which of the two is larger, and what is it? 2.87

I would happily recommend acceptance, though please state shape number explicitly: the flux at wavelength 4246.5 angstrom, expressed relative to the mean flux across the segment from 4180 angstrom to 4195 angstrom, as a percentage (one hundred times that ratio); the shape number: 101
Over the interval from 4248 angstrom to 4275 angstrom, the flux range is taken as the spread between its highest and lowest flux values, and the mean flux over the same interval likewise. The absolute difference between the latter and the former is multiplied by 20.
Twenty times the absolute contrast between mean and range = 280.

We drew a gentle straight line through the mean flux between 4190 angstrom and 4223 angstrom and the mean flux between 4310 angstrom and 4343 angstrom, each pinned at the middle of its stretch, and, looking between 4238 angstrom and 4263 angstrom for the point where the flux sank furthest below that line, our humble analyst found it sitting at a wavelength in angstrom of 4261.5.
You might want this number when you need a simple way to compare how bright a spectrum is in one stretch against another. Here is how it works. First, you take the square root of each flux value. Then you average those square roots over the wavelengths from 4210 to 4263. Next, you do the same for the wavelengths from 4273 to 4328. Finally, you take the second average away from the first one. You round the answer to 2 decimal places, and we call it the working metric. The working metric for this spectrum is 0.28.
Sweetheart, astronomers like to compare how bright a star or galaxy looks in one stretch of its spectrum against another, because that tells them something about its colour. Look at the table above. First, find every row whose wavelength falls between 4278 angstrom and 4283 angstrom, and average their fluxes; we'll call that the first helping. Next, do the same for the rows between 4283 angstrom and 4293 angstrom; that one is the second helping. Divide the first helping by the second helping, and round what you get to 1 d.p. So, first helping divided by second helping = 1.0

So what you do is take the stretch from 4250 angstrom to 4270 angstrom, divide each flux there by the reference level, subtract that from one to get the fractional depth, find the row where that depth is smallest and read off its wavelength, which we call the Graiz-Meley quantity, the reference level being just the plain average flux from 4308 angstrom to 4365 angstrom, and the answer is 4251.5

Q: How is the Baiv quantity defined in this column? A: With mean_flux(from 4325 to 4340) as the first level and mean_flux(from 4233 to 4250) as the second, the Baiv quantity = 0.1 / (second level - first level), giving -0.02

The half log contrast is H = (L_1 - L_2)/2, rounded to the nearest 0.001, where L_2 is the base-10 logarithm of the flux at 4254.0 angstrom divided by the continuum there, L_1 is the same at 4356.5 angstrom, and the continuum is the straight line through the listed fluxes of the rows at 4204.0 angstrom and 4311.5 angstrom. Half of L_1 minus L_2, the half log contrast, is 0.018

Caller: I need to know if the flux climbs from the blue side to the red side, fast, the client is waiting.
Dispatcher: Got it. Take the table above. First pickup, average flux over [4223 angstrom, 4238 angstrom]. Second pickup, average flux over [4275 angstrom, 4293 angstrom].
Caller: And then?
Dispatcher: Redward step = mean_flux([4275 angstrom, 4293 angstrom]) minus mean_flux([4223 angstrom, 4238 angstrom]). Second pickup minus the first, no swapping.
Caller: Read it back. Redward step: -2.4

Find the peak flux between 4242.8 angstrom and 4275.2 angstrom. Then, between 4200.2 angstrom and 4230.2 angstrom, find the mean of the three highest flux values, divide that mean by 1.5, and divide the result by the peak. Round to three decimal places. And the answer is 0.665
